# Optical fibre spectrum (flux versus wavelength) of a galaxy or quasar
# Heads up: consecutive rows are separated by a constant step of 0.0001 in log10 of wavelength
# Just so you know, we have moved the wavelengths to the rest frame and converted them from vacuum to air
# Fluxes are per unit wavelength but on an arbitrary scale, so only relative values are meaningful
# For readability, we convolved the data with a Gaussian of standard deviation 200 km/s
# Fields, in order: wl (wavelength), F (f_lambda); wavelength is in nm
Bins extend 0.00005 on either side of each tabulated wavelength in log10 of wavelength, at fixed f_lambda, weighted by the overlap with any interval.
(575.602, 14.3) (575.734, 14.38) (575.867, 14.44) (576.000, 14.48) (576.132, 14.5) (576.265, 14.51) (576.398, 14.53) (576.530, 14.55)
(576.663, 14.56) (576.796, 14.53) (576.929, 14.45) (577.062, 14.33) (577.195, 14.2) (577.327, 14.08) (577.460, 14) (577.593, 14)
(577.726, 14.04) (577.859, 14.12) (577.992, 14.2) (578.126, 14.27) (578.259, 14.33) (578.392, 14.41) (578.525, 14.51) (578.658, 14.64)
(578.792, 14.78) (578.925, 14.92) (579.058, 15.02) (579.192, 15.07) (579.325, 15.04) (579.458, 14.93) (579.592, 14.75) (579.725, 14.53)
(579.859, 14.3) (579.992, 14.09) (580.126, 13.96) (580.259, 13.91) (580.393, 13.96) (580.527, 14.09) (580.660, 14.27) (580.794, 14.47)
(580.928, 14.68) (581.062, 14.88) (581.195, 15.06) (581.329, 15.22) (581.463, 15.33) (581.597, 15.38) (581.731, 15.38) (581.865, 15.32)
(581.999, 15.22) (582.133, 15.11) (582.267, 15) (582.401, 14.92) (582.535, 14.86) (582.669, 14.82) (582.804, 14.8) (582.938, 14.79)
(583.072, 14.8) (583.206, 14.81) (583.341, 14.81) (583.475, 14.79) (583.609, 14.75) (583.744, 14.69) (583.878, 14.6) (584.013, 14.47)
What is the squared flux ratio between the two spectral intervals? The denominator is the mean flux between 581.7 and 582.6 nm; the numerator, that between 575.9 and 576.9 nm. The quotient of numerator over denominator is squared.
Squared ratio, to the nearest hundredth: 0.92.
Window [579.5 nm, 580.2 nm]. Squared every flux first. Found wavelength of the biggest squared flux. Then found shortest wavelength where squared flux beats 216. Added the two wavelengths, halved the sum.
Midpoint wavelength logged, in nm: 579.59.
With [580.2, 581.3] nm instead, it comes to 581.13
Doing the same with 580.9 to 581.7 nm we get 581.33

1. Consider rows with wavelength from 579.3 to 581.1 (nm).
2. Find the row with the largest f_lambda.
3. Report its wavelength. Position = 579.325 nm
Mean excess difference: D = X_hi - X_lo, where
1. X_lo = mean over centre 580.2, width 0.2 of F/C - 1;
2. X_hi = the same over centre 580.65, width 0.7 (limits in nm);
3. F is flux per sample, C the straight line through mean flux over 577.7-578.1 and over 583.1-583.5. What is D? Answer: 0.021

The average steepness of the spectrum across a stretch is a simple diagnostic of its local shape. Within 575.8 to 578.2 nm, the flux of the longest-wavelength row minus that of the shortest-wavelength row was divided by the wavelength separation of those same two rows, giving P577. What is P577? -0.08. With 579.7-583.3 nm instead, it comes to 0.08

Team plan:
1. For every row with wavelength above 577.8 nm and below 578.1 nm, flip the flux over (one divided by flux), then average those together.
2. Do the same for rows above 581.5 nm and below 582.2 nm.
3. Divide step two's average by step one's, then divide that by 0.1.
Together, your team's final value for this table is 9.3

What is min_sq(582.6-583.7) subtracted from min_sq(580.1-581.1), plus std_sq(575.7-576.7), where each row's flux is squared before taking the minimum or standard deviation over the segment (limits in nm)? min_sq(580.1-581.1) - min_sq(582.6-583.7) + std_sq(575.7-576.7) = -22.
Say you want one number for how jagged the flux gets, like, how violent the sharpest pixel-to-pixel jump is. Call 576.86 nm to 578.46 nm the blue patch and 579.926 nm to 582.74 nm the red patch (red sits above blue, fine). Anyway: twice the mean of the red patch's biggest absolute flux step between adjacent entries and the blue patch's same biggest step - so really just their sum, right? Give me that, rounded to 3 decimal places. 0.340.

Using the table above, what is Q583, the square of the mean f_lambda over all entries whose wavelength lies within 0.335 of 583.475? 218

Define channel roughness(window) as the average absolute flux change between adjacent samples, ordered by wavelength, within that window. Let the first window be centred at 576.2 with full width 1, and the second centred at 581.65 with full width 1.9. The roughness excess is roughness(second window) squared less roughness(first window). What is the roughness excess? -0.014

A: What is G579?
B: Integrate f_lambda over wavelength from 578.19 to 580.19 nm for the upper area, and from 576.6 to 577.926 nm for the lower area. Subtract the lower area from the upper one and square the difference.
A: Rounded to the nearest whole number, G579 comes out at 107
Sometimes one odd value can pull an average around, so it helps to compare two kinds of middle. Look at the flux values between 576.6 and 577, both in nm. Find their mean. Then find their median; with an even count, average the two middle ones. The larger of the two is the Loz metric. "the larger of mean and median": 14.5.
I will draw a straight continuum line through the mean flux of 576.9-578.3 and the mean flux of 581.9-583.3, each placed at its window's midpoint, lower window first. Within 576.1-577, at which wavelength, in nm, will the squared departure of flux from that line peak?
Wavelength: 576.132 nm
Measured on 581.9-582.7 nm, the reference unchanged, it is 581.999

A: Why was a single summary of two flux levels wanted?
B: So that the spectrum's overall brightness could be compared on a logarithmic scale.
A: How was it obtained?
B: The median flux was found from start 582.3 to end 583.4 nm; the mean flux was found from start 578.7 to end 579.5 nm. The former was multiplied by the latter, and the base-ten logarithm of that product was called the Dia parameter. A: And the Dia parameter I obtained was 2.35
